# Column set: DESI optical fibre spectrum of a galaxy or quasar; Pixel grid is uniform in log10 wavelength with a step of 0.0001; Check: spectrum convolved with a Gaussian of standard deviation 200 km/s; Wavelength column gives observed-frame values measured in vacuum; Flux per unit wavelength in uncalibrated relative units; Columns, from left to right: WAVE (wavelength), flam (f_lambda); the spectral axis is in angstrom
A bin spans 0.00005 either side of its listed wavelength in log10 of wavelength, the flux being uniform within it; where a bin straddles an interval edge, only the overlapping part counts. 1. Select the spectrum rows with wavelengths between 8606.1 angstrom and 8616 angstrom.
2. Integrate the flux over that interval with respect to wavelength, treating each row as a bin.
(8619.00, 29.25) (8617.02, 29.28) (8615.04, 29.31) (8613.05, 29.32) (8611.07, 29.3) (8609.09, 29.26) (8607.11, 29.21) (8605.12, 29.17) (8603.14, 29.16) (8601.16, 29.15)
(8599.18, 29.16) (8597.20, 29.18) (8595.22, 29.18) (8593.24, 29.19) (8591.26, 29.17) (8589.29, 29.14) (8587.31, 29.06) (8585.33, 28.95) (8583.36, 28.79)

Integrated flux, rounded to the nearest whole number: 290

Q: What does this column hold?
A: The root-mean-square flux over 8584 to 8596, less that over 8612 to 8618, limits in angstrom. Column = -0.188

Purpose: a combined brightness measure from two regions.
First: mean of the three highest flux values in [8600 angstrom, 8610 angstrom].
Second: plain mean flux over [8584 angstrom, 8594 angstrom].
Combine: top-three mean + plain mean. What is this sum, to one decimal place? 58.3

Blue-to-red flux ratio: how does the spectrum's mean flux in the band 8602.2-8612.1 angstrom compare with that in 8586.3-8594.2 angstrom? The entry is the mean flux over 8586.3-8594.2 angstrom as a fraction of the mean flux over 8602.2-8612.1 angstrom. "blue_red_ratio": 0.997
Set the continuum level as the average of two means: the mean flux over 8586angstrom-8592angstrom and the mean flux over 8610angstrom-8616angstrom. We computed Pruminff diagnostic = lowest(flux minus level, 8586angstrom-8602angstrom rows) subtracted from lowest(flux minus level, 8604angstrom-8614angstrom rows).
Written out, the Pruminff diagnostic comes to 0.11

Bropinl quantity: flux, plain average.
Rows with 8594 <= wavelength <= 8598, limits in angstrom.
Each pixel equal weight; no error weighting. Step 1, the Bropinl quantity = 29.2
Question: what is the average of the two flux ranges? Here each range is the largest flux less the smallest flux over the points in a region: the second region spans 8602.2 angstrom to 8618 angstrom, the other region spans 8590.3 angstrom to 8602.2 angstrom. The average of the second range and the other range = 0.10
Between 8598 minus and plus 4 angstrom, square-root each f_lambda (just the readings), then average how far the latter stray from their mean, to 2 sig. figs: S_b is 0.0012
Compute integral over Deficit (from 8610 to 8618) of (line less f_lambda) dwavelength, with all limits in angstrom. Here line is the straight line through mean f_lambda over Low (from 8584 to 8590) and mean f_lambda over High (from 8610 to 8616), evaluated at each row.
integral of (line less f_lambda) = 0.1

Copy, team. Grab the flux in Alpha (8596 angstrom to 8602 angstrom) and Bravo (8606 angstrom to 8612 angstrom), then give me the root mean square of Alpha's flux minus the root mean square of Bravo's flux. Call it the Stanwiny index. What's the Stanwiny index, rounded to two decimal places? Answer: -0.09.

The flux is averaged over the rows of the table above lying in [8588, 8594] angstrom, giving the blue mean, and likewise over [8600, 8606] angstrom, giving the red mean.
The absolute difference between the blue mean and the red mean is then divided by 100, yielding 0.0001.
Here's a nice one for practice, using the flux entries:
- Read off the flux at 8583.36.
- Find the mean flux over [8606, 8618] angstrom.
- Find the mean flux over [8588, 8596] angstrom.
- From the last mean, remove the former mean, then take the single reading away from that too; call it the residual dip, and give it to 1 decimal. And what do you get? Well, -28.9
